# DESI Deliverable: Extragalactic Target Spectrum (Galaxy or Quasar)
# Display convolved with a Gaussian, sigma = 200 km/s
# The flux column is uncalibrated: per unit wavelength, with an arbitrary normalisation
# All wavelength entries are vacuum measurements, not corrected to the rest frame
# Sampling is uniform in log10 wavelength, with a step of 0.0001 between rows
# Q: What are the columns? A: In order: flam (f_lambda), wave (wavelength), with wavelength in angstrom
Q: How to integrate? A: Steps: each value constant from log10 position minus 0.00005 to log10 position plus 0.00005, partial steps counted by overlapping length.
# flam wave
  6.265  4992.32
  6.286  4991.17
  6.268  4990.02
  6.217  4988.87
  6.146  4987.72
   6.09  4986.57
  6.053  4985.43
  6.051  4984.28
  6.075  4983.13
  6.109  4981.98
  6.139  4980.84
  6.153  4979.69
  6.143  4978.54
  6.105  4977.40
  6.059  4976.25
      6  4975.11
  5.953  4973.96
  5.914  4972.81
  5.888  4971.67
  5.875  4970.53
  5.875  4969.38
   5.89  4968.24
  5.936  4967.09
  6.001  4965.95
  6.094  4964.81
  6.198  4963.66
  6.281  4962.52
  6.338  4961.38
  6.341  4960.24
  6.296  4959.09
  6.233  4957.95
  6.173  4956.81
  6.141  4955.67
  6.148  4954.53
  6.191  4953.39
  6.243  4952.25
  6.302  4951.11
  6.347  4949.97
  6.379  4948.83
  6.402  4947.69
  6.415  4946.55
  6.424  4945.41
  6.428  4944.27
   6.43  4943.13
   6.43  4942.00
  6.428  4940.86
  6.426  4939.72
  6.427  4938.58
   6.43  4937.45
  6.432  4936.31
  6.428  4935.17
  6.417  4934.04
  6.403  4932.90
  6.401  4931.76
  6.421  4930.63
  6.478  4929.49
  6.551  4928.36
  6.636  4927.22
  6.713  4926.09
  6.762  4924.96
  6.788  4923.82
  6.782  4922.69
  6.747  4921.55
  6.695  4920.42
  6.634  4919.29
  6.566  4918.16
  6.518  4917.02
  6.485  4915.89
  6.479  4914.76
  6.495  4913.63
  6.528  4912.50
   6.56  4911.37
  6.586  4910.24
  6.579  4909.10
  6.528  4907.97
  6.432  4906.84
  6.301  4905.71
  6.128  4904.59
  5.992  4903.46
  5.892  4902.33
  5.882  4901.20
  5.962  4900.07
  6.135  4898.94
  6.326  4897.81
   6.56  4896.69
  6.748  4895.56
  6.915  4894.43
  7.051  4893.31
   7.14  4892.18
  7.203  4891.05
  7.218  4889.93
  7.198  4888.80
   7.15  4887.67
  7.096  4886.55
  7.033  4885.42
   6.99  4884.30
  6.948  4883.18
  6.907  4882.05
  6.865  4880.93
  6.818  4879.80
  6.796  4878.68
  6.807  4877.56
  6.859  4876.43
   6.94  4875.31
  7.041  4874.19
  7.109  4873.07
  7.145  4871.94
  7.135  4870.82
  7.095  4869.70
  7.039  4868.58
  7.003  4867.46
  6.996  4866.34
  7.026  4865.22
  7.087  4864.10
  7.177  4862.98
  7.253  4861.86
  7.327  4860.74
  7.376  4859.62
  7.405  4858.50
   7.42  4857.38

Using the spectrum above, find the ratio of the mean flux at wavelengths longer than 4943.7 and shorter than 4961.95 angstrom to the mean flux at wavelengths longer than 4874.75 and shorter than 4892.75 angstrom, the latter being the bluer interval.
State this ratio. 0.900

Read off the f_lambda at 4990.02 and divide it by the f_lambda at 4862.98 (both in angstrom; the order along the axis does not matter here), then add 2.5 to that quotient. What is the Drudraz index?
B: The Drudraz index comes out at 3.37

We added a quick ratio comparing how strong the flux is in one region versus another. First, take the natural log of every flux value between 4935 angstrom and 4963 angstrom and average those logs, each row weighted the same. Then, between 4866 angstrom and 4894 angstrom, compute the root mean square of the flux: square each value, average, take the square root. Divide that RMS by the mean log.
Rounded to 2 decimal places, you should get 3.80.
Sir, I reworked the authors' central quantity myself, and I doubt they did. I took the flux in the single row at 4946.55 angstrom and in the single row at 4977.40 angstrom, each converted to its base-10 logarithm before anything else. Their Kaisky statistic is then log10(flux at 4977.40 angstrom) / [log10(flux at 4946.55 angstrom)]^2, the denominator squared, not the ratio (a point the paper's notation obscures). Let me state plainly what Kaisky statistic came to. 1.206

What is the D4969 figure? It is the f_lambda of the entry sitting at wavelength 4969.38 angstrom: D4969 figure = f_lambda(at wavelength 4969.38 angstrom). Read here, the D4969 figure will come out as 5.875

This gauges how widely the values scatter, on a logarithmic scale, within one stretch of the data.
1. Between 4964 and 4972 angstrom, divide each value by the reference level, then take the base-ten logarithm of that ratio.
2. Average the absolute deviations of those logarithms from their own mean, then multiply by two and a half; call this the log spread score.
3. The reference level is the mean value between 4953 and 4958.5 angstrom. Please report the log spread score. 0.011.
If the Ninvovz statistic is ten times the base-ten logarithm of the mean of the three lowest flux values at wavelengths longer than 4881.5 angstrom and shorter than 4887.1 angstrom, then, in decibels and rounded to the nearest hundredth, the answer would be 8.42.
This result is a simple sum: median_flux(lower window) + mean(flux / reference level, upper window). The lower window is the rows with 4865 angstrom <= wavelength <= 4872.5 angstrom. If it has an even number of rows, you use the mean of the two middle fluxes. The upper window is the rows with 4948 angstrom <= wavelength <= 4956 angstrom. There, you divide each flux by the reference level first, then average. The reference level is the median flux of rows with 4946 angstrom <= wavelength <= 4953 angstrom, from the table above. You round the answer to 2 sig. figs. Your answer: 8.0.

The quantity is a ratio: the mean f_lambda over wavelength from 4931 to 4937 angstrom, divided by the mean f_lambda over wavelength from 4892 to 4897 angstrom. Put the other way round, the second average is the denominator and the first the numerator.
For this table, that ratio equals 0.93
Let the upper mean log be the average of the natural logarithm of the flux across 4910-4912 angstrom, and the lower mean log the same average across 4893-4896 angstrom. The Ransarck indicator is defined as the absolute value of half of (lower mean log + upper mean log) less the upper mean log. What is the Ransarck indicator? 0.025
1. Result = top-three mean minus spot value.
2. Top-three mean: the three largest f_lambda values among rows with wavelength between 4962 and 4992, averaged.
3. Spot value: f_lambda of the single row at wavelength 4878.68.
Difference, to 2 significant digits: -0.52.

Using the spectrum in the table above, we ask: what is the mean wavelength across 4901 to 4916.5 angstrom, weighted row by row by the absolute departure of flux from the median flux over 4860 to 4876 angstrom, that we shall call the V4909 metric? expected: 4907.3 angstrom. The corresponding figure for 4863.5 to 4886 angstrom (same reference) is 4877.4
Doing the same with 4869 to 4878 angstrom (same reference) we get 4875.8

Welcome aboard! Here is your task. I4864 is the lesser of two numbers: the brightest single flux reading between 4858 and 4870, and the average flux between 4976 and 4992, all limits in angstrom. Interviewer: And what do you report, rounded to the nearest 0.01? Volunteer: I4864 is 6.14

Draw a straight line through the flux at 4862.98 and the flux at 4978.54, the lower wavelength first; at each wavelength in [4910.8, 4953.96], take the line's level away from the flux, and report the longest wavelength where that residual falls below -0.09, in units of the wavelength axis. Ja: 4953.39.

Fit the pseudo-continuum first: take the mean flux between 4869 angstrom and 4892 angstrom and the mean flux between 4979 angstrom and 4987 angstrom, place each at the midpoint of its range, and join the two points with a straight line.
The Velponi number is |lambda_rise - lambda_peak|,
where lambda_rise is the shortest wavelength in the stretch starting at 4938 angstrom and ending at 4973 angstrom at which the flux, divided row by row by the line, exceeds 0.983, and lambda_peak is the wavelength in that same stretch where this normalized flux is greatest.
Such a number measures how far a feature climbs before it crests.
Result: 22.8 angstrom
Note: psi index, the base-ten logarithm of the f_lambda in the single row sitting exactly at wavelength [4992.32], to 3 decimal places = 0.797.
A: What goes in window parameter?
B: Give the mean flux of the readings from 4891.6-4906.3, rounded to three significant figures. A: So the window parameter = 6.39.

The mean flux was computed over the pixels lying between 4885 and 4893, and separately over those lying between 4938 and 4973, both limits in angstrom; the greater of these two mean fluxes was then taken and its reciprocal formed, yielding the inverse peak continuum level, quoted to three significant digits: 0.140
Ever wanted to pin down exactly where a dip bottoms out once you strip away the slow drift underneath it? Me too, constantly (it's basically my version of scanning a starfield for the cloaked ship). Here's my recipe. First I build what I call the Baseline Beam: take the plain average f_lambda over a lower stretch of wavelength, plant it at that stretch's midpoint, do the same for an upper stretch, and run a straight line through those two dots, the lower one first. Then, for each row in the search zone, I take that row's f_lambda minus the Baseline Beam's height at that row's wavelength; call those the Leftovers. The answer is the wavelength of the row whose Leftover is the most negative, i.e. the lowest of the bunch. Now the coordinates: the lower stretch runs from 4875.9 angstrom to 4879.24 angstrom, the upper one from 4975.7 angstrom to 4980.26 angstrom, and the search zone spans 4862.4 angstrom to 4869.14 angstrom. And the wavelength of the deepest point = 4866.34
